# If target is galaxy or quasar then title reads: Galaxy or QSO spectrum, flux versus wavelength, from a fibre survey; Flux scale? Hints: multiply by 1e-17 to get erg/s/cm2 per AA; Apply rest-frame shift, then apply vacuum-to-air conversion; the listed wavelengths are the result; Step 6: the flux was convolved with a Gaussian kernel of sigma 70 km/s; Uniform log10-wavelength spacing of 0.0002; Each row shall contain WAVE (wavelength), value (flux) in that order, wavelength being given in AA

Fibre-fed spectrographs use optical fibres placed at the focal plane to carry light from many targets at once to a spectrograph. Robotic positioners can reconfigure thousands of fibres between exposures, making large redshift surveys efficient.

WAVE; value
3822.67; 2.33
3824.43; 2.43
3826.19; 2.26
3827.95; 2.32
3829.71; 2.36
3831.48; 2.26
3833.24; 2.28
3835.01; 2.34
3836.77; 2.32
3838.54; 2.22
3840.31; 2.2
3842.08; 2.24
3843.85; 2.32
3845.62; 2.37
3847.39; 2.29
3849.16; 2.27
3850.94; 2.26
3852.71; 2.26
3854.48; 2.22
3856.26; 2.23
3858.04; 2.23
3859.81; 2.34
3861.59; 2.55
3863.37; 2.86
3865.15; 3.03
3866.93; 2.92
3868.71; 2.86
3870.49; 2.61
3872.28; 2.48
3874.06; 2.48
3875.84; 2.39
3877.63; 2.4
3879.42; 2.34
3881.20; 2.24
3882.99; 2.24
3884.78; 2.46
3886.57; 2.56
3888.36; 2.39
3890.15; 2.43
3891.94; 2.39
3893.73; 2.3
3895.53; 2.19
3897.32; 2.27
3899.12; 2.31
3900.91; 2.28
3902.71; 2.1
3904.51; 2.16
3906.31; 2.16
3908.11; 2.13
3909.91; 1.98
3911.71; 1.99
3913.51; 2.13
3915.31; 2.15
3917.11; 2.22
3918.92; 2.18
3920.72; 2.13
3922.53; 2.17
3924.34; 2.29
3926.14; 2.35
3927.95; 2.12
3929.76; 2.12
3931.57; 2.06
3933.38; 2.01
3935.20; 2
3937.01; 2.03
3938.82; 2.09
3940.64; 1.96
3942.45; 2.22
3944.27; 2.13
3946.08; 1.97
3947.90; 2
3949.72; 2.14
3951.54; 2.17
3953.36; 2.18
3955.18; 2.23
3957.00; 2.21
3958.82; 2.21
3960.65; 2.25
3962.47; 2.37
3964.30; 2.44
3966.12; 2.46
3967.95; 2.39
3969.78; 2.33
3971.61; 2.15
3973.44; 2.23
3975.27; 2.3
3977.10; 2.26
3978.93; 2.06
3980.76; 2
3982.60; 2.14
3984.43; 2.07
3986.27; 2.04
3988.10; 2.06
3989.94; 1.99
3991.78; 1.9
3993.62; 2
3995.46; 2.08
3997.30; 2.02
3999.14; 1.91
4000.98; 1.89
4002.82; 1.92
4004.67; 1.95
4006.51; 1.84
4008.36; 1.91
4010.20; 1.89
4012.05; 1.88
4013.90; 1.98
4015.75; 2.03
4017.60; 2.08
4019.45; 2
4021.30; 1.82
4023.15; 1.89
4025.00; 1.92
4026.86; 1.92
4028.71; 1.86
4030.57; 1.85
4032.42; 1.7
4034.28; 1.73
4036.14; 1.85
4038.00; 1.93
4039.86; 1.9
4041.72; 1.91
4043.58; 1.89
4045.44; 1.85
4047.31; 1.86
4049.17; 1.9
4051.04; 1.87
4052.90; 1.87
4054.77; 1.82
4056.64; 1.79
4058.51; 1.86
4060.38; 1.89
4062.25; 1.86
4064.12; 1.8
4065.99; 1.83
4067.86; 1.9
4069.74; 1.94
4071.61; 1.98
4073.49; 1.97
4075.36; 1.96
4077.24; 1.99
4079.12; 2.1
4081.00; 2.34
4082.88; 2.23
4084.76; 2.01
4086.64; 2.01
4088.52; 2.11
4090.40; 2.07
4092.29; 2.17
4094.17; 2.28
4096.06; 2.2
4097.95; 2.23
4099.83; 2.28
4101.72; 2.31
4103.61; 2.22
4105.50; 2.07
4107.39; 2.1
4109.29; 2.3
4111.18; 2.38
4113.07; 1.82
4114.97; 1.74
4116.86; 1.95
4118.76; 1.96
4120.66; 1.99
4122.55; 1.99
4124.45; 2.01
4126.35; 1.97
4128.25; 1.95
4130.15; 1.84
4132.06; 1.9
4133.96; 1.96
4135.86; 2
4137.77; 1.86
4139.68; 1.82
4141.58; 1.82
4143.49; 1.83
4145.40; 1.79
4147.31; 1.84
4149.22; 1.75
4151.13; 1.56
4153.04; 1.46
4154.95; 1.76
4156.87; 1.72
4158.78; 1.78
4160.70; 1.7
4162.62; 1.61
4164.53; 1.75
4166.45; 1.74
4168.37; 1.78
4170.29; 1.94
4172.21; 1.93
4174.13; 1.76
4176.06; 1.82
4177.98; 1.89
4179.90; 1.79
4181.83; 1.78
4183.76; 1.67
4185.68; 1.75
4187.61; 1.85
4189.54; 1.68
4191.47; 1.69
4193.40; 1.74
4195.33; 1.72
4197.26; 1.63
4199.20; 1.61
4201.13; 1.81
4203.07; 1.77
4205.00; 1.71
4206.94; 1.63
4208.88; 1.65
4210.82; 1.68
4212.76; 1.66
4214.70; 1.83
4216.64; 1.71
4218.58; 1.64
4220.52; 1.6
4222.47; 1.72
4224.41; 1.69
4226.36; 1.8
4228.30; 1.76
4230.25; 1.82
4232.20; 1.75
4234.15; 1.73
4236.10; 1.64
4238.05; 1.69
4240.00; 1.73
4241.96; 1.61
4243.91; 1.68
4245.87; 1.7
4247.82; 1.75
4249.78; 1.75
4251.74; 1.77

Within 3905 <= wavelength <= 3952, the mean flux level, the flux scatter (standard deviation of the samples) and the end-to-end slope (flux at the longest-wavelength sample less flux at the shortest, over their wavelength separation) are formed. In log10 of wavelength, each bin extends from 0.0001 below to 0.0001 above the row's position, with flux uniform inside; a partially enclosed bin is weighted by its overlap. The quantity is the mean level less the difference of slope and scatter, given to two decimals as 2.21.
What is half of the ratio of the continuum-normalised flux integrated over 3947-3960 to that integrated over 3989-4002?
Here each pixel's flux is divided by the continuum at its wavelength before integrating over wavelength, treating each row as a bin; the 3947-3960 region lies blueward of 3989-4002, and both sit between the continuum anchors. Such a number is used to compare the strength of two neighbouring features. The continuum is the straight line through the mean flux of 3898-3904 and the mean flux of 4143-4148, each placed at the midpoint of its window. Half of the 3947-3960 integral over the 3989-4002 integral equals 0.53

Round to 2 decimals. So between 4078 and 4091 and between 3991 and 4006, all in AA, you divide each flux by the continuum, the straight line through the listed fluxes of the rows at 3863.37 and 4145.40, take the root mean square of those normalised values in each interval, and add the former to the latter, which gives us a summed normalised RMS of 1.89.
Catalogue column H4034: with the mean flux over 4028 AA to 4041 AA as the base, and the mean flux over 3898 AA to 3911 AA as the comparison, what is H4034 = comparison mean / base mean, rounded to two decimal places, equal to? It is 1.18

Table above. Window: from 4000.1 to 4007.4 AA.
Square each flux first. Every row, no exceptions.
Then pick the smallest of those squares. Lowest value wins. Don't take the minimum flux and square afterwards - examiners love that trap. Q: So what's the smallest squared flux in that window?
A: 3.4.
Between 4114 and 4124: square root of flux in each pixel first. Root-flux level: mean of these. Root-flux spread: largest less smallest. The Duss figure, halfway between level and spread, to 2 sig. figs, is 0.74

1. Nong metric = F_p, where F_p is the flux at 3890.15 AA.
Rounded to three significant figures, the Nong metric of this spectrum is 2.43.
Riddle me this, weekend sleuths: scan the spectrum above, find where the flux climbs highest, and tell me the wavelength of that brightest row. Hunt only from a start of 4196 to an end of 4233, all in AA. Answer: 4214.70 AA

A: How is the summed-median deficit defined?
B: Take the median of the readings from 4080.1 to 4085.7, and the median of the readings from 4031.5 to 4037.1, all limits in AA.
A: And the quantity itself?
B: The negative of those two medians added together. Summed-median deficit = -3.96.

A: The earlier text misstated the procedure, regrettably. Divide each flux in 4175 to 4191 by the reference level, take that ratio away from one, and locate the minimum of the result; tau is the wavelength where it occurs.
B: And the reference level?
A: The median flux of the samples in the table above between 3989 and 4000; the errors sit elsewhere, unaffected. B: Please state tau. 4177.98 AA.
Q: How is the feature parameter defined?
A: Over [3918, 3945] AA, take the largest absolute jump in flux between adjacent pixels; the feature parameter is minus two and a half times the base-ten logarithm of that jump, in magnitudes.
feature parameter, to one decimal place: 1.5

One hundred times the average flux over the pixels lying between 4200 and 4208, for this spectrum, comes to 173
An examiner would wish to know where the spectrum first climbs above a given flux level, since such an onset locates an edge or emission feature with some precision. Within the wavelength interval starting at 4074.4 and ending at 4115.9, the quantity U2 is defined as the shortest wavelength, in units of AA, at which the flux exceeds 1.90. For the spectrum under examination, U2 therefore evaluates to 4075.36 AA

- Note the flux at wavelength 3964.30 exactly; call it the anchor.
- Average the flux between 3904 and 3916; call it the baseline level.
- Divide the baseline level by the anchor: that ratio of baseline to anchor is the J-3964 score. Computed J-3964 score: 0.86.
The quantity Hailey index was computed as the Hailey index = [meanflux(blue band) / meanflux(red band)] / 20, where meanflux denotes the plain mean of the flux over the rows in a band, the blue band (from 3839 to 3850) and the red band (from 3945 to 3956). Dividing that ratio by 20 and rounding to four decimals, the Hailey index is 0.0539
